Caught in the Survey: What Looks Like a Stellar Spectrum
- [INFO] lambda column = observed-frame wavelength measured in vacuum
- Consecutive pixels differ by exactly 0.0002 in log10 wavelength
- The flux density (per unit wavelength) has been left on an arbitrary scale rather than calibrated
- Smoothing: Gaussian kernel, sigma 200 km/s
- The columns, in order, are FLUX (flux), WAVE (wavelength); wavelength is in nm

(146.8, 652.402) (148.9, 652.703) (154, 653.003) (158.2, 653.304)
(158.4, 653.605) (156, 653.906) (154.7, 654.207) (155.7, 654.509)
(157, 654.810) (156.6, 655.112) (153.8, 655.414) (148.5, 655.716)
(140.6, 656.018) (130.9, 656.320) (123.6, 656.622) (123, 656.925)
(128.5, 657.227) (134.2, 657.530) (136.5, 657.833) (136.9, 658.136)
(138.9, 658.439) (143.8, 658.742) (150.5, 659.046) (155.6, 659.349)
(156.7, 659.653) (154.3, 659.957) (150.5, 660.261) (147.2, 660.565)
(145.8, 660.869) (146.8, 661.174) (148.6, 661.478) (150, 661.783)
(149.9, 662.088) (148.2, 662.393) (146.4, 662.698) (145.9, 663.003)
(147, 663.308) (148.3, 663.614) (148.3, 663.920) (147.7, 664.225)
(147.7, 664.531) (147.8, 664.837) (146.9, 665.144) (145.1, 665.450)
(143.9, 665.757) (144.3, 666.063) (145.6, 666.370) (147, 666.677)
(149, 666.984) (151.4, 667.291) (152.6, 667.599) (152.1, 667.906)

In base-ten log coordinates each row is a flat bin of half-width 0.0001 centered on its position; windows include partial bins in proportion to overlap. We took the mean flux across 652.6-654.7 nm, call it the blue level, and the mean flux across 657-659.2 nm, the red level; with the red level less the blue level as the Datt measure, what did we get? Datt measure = -17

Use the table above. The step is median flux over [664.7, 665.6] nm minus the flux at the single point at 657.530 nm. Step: 13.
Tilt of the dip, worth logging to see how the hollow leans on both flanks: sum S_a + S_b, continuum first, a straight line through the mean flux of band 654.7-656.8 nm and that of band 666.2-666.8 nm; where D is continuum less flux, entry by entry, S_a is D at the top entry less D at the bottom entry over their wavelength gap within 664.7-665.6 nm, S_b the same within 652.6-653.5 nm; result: -11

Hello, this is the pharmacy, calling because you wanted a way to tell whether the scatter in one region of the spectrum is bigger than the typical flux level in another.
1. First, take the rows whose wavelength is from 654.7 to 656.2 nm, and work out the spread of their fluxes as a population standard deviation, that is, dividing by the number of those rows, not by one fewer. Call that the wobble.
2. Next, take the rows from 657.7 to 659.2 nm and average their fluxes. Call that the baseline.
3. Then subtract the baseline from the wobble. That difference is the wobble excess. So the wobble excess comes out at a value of -135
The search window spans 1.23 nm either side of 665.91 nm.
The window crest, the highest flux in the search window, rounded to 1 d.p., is 149.0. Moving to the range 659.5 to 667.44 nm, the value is 156.7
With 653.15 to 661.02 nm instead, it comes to 158.4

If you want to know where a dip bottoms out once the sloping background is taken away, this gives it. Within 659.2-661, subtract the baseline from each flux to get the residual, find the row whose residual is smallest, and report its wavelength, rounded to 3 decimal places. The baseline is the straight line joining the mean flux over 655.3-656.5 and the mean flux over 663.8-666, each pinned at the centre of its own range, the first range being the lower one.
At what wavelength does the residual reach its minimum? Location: 660.869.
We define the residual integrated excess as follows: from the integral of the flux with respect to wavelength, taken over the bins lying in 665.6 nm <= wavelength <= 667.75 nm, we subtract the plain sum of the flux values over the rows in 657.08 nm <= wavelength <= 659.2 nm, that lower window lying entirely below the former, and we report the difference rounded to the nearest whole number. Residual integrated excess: -652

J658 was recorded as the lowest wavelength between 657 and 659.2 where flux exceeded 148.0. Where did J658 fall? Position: 659.046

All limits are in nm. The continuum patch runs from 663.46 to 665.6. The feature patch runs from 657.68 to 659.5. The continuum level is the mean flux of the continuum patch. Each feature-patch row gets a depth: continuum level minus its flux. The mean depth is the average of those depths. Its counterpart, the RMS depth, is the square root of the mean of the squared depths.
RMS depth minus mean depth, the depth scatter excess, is 4.4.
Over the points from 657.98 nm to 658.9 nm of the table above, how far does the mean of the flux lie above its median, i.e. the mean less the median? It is 1.0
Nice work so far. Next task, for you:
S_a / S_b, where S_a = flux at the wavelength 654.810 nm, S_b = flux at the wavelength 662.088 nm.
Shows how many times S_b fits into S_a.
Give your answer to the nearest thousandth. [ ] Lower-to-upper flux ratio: 1.047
